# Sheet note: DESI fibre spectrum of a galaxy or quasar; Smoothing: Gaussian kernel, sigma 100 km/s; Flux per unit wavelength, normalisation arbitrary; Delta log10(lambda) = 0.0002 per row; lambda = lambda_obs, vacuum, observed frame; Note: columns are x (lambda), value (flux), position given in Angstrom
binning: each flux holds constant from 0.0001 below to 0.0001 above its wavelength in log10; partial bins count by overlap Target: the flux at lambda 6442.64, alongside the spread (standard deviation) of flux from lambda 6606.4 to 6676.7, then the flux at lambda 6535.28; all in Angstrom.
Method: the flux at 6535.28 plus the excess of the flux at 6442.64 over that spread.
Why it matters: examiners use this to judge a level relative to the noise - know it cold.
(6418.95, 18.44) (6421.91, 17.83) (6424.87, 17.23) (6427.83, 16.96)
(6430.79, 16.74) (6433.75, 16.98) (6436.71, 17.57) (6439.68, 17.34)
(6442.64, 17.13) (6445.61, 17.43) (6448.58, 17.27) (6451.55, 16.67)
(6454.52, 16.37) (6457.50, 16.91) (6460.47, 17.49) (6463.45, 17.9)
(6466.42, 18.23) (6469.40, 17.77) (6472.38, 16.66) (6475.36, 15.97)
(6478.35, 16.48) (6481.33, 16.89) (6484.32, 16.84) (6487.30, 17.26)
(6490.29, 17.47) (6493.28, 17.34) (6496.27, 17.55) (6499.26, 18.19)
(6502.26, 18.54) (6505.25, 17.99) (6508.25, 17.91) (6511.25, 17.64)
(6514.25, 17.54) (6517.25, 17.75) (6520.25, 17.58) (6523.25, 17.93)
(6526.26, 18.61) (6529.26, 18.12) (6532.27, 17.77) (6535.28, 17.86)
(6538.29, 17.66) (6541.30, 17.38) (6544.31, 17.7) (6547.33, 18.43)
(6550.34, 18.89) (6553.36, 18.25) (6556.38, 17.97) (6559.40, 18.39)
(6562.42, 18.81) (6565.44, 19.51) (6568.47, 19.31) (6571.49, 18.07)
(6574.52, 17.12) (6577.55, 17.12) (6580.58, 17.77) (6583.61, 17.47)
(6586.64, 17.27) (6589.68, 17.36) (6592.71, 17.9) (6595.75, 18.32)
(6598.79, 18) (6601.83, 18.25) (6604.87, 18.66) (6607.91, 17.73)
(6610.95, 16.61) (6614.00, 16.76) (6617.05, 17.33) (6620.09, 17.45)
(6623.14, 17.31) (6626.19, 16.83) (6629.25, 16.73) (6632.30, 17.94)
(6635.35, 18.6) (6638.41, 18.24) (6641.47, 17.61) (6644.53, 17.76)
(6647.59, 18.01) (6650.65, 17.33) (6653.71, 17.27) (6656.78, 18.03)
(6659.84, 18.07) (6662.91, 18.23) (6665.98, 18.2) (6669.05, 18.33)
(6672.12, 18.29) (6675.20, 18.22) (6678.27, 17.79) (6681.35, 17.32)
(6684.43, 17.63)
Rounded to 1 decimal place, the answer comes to 34.4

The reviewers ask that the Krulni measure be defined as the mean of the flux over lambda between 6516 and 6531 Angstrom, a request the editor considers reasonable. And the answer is 18.0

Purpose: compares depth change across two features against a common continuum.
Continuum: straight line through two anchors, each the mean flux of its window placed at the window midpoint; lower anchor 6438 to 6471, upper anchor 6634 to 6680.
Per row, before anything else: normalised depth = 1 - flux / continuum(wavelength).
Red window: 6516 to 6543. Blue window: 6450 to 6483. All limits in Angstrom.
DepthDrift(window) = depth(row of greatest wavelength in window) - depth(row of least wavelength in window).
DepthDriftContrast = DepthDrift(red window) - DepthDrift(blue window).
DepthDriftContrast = 0.033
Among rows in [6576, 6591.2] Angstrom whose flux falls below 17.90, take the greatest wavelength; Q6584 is 6589.68 Angstrom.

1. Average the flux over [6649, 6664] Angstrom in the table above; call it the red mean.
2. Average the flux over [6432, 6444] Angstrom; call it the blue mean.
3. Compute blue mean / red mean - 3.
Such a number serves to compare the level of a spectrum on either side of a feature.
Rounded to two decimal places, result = -2.03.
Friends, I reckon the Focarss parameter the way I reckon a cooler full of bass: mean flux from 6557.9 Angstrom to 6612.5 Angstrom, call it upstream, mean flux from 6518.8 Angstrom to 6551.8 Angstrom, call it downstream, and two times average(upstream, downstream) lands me 36.0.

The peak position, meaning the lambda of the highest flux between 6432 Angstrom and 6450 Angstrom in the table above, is 6436.71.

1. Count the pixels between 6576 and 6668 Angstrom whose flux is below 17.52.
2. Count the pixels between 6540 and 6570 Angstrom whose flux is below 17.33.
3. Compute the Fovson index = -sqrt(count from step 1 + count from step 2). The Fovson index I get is -3.6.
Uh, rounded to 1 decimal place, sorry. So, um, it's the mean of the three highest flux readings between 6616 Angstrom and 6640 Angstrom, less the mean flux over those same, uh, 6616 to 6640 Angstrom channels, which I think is 0.7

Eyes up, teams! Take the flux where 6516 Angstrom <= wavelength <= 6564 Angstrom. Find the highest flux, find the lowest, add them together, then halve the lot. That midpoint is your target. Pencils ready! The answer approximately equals 18.1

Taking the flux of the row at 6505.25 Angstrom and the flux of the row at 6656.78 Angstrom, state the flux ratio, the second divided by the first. 1.00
